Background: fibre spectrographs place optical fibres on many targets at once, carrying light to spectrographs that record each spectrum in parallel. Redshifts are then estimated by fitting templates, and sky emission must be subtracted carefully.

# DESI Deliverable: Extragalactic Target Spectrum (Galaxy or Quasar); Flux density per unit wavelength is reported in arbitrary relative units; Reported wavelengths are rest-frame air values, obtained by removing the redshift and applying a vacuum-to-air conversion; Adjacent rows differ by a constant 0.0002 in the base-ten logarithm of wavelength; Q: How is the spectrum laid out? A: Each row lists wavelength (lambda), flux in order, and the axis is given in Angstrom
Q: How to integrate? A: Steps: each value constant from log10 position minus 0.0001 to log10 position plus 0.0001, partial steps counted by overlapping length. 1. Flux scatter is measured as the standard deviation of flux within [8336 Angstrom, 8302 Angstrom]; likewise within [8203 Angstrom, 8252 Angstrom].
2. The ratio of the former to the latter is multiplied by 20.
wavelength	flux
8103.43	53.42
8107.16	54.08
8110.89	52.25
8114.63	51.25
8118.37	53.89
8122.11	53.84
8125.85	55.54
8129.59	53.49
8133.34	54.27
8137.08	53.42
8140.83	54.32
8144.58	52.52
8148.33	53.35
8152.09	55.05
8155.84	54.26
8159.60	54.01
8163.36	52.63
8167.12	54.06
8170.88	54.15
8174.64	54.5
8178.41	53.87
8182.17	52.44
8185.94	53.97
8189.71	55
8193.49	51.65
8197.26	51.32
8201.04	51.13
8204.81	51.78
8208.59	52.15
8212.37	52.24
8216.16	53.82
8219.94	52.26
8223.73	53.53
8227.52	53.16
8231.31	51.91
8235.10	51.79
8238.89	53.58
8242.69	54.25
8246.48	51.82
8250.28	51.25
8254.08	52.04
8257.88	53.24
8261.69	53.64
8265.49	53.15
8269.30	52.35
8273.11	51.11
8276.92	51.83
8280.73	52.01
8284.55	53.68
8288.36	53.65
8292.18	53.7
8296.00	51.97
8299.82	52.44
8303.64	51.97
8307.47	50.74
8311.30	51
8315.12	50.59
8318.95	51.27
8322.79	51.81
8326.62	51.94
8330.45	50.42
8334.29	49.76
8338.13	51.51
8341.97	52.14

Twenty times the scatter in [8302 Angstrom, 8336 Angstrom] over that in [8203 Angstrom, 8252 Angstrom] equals 16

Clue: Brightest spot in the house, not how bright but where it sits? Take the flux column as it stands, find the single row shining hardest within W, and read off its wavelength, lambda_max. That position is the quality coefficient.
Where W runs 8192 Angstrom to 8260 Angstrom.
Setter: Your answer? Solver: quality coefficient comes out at 8242.69 Angstrom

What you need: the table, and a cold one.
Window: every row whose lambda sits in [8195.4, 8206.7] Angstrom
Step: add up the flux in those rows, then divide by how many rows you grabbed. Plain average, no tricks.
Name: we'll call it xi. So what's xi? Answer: 51.4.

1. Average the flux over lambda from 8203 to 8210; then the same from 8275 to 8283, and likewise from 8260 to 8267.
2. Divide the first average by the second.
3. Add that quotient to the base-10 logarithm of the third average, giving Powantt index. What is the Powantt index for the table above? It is 2.73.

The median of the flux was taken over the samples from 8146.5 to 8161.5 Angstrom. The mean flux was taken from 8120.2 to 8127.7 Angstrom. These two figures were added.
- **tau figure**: 109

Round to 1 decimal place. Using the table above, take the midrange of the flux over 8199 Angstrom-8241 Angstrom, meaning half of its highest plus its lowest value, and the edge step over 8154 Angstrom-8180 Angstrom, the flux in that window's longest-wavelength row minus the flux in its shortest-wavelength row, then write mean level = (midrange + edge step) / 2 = 26.0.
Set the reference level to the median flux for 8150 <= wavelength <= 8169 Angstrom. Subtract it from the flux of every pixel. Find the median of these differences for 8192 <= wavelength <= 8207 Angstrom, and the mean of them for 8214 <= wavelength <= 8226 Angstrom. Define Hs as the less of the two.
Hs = -2.6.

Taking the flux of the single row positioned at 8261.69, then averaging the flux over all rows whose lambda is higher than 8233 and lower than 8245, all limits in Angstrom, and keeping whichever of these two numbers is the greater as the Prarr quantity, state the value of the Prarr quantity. 53.6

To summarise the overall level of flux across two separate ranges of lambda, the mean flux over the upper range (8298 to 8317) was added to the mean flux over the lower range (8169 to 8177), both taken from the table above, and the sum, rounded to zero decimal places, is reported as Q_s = 106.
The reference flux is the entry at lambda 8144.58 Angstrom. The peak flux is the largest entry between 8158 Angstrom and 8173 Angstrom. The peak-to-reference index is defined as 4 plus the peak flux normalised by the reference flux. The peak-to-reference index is 5.03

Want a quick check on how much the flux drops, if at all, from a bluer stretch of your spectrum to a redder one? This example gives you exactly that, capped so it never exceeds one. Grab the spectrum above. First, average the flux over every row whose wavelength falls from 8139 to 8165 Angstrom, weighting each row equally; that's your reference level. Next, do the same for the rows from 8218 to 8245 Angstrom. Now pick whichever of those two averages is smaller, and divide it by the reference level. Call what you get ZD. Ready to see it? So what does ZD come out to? 0.98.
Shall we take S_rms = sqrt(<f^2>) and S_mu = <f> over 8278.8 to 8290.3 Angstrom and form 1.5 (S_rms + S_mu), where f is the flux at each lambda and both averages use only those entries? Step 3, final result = 159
